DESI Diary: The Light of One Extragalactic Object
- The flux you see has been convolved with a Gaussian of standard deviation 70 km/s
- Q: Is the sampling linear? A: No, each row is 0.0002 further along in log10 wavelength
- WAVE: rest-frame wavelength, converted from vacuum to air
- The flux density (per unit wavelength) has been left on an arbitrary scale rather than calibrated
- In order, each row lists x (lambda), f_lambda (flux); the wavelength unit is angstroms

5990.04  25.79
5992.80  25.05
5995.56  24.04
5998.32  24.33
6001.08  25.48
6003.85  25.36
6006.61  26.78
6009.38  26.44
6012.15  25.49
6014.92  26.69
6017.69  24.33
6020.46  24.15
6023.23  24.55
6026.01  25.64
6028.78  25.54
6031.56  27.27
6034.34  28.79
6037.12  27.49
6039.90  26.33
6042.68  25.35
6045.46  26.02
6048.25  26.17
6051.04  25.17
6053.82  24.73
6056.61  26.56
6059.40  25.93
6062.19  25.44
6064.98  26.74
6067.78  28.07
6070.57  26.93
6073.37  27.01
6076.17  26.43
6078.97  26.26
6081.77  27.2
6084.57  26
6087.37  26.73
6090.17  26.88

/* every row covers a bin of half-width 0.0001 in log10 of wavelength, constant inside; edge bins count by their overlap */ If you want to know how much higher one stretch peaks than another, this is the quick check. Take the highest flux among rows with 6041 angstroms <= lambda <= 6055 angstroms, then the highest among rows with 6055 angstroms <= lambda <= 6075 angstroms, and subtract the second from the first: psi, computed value -1.9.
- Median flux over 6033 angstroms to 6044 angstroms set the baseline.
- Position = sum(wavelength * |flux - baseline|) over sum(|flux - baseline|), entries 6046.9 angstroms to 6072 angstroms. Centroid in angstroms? 6057.0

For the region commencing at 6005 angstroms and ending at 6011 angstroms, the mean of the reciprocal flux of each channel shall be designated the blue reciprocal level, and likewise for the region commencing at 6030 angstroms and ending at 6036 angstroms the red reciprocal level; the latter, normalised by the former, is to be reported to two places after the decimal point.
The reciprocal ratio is 0.95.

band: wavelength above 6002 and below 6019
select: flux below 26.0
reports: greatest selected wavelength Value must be 6017.69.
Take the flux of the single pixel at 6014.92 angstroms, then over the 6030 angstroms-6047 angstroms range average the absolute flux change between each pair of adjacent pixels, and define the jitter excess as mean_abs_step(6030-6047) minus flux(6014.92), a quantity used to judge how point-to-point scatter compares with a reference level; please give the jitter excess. -25.6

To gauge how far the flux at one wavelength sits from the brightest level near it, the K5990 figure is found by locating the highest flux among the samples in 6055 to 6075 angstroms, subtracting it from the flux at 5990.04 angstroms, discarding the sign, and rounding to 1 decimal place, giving 2.3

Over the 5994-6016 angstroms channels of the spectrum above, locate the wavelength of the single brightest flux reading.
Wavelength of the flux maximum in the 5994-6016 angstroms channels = 6006.61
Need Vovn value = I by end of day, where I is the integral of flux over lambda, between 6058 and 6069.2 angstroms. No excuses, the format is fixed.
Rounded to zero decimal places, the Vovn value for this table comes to 297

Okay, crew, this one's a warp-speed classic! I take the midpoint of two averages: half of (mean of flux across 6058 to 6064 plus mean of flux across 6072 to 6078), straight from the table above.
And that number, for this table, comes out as 26.2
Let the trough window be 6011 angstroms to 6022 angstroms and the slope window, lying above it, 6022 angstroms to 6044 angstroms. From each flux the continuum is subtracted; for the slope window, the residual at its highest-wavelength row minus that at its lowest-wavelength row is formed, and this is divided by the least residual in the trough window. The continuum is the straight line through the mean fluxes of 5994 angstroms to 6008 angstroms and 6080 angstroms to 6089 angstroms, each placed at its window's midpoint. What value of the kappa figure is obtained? -0.3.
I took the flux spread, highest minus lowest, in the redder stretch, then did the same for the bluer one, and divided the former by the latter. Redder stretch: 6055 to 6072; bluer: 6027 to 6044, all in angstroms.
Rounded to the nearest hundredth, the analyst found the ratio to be 0.76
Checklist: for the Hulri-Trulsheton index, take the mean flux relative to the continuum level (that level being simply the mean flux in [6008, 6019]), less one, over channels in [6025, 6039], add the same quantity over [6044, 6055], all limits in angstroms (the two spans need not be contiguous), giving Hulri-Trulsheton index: 0.039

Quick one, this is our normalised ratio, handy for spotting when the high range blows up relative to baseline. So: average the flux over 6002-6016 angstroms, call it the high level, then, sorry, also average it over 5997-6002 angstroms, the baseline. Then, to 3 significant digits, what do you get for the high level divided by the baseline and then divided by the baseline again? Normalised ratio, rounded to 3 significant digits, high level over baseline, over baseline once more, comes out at 0.0422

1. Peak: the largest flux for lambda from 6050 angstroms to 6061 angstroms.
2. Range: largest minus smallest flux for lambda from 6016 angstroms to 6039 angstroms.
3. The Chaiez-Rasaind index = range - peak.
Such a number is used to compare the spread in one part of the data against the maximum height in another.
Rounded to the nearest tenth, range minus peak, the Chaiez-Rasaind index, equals -21.9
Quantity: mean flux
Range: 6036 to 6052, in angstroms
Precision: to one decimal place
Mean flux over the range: 26.1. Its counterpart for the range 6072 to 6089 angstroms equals 26.6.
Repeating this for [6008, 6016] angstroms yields 26.2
